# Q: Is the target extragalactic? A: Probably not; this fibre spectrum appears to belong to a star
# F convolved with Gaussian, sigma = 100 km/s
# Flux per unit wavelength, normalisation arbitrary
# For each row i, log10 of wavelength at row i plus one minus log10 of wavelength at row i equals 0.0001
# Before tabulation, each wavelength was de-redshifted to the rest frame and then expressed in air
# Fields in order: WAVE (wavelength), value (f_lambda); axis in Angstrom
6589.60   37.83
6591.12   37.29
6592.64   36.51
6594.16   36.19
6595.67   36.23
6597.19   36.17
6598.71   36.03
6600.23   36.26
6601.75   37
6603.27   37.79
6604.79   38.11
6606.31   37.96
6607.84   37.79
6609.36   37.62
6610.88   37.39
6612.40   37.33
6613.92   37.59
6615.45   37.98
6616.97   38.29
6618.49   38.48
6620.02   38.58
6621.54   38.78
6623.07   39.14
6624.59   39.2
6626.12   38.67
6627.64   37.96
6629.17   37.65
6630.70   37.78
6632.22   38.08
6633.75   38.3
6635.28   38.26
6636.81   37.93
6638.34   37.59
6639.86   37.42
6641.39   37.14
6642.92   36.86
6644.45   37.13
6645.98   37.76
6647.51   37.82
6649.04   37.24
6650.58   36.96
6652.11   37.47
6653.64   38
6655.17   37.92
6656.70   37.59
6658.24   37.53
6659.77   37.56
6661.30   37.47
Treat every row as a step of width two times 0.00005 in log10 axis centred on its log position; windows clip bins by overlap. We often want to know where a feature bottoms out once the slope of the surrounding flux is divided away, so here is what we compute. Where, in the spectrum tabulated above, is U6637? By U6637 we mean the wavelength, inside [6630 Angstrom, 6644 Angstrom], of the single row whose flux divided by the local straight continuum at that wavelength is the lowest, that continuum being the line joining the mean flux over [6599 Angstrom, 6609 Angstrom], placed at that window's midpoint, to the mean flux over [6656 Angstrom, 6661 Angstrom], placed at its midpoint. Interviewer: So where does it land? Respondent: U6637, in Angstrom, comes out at 6642.92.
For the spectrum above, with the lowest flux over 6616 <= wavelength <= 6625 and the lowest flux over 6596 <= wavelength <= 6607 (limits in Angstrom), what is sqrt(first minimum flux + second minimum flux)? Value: 8.62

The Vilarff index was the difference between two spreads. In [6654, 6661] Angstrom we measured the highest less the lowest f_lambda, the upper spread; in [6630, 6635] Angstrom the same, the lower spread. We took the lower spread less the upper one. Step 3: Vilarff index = 0.1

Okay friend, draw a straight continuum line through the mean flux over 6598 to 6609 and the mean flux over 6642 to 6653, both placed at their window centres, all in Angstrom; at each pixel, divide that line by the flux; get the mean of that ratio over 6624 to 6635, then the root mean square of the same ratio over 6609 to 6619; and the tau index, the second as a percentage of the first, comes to 101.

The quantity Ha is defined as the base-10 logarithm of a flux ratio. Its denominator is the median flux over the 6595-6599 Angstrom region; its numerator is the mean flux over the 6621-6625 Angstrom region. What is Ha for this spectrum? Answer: 0.033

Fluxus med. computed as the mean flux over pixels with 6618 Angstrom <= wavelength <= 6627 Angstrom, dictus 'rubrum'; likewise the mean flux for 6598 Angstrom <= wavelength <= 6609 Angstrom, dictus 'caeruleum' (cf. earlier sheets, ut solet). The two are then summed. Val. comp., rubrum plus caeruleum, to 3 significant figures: 76.1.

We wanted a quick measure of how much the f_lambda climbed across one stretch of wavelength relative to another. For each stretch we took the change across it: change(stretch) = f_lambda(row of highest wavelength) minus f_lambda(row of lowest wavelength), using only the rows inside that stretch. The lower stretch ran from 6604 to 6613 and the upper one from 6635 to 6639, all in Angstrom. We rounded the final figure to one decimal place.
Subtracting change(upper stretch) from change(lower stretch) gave -0.1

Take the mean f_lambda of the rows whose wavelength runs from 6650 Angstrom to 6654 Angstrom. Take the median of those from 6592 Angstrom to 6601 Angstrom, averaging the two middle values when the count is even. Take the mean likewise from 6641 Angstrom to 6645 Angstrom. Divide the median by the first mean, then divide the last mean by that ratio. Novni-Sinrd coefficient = 38.3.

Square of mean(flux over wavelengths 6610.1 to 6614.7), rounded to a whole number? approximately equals 1402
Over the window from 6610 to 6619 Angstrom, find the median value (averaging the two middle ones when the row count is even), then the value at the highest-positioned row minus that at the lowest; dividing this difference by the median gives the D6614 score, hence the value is 0.029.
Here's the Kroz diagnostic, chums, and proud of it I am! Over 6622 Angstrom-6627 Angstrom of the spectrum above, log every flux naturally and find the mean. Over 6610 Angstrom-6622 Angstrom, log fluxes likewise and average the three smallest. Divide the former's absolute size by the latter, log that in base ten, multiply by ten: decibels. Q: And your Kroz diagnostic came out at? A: 0.049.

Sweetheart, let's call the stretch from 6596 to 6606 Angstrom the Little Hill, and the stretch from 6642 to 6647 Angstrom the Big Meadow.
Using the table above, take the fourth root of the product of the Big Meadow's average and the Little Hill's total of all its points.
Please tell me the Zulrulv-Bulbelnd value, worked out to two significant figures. 9.5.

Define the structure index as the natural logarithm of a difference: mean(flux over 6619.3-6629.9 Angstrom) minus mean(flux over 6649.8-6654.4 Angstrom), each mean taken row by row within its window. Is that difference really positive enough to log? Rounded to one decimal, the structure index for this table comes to 0.1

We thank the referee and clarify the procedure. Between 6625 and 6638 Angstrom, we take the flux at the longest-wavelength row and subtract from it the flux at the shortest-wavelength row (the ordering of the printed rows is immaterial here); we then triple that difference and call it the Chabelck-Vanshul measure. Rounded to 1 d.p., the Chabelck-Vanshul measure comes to -2.2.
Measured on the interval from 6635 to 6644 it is -4.2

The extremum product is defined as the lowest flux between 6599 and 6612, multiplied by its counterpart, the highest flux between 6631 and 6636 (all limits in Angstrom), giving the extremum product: 1389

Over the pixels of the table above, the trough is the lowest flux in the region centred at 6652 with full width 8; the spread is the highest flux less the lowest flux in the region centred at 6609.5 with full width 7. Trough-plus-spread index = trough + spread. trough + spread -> 37.6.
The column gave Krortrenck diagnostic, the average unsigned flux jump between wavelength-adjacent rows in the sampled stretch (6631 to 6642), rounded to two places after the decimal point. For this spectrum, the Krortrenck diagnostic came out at 0.23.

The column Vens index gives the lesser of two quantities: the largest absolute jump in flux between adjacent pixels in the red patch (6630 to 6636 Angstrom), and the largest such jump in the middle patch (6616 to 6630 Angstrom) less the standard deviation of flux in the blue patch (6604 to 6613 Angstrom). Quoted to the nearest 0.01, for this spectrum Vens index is 0.30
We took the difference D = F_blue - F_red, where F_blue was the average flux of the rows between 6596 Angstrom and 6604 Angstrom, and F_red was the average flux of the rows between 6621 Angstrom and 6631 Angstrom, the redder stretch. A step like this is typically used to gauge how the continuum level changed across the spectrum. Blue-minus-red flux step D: -1.8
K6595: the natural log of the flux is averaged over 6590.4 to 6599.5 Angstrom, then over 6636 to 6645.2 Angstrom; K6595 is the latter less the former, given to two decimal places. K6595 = 0.03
